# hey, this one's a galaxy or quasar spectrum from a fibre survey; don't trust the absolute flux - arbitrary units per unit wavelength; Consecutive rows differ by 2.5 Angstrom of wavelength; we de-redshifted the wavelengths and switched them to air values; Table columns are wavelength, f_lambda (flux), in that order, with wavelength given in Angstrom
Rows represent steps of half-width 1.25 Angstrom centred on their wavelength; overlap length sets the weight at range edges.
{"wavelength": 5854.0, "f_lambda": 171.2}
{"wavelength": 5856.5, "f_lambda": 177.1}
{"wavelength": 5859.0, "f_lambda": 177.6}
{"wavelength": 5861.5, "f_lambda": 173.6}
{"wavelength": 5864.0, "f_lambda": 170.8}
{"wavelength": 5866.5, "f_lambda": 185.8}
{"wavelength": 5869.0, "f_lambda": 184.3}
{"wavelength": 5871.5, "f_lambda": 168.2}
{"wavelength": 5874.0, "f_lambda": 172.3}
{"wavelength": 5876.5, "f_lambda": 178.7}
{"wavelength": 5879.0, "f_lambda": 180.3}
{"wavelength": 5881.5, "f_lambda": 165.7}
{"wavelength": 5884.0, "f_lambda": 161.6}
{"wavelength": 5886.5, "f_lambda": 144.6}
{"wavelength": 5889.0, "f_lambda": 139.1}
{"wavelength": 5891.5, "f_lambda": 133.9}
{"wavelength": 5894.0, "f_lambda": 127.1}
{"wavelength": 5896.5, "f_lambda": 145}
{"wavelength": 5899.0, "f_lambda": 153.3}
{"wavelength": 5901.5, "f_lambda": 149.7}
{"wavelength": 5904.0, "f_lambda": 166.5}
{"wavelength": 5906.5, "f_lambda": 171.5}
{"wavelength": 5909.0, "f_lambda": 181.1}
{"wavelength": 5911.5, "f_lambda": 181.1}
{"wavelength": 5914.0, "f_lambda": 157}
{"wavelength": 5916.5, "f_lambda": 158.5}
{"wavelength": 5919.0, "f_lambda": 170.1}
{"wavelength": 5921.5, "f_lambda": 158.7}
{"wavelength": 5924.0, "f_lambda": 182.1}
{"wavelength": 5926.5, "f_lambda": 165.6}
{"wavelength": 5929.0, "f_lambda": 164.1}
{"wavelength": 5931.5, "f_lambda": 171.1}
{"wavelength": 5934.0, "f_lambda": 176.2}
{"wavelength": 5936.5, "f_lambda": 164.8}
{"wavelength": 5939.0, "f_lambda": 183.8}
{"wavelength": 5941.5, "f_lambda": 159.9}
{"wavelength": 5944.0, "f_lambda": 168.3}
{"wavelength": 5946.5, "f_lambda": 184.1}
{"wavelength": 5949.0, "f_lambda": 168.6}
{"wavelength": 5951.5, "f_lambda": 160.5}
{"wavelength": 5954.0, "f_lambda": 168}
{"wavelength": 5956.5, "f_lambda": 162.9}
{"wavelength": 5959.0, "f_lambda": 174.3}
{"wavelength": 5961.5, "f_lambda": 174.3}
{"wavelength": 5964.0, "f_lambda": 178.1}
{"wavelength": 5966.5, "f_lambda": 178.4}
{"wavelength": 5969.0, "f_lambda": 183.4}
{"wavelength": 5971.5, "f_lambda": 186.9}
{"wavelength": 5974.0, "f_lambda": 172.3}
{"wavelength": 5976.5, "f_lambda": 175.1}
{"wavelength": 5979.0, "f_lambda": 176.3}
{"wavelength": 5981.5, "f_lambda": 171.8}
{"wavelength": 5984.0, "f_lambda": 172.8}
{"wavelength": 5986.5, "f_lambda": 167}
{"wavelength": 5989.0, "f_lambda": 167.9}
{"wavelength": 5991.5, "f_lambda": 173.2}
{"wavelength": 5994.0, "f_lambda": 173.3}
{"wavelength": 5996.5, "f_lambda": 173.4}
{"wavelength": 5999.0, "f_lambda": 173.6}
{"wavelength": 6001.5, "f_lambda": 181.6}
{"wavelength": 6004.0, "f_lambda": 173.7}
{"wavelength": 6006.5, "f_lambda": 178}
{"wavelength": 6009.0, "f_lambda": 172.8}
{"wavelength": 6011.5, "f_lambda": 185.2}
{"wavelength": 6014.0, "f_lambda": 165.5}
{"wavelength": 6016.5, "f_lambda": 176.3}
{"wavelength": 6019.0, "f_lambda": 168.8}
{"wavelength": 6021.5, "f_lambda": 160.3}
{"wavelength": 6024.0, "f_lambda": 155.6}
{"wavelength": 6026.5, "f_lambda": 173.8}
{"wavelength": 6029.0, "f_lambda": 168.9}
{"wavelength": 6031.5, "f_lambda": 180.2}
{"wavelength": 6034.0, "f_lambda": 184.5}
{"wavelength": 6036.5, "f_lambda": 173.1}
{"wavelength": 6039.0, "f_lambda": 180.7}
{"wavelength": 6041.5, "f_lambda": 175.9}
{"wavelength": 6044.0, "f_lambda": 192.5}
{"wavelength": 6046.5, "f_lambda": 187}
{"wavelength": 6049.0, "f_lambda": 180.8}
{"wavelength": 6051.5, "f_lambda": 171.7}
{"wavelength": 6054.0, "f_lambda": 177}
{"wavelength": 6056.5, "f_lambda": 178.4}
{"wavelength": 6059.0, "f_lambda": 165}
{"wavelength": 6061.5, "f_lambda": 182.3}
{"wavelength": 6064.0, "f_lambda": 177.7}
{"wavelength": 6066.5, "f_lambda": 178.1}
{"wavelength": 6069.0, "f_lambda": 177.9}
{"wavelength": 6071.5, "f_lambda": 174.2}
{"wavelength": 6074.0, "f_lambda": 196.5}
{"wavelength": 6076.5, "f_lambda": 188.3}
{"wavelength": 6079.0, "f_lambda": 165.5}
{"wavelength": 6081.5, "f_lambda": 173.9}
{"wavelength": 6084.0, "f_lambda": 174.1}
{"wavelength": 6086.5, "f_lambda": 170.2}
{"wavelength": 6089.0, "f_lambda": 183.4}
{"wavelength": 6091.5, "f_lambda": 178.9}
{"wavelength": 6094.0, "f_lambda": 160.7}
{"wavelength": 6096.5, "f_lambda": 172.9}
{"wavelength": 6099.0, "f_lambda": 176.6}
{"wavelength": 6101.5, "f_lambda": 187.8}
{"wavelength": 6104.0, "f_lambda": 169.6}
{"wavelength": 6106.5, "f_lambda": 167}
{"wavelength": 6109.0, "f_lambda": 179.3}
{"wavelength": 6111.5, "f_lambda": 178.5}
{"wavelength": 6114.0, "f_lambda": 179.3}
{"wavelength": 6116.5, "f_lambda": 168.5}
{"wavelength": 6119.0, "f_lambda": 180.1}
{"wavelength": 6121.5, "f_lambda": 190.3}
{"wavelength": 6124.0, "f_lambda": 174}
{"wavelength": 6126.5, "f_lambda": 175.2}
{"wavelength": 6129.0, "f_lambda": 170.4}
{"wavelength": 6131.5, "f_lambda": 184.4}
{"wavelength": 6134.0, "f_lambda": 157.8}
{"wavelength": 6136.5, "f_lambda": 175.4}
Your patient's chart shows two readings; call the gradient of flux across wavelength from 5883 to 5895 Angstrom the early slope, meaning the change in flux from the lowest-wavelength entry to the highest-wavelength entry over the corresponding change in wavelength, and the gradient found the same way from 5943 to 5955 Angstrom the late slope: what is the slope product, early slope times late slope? 0.10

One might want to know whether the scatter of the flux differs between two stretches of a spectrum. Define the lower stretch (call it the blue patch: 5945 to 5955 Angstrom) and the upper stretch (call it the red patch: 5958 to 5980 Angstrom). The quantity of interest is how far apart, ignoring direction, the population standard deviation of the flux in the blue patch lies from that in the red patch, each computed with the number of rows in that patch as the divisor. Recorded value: 4.1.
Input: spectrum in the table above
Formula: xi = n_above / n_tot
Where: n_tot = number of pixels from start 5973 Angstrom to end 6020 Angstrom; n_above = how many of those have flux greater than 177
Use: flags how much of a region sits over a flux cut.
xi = 0.16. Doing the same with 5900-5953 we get 0.24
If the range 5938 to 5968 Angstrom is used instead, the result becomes 0.33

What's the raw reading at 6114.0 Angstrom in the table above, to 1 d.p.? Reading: 179.3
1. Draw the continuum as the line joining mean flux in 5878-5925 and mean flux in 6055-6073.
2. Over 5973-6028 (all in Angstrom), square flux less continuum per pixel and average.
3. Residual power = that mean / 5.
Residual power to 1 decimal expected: 10.8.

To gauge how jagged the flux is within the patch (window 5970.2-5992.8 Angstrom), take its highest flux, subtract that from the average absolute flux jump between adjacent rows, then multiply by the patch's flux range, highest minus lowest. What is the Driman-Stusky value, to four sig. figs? -3630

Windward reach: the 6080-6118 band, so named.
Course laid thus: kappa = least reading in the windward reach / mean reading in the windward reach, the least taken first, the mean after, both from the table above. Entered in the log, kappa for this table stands 0.92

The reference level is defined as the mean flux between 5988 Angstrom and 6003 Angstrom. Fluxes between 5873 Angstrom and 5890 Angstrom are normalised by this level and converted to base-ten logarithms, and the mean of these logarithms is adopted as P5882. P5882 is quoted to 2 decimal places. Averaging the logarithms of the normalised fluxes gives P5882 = -0.03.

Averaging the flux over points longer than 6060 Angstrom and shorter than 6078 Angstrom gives 182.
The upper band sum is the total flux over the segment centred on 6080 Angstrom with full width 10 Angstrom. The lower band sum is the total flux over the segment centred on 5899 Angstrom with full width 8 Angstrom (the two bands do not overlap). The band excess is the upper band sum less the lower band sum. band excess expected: 254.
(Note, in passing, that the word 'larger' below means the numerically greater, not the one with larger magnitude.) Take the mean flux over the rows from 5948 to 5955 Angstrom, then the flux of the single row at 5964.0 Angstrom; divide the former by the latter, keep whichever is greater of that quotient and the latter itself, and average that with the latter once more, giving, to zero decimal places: 178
